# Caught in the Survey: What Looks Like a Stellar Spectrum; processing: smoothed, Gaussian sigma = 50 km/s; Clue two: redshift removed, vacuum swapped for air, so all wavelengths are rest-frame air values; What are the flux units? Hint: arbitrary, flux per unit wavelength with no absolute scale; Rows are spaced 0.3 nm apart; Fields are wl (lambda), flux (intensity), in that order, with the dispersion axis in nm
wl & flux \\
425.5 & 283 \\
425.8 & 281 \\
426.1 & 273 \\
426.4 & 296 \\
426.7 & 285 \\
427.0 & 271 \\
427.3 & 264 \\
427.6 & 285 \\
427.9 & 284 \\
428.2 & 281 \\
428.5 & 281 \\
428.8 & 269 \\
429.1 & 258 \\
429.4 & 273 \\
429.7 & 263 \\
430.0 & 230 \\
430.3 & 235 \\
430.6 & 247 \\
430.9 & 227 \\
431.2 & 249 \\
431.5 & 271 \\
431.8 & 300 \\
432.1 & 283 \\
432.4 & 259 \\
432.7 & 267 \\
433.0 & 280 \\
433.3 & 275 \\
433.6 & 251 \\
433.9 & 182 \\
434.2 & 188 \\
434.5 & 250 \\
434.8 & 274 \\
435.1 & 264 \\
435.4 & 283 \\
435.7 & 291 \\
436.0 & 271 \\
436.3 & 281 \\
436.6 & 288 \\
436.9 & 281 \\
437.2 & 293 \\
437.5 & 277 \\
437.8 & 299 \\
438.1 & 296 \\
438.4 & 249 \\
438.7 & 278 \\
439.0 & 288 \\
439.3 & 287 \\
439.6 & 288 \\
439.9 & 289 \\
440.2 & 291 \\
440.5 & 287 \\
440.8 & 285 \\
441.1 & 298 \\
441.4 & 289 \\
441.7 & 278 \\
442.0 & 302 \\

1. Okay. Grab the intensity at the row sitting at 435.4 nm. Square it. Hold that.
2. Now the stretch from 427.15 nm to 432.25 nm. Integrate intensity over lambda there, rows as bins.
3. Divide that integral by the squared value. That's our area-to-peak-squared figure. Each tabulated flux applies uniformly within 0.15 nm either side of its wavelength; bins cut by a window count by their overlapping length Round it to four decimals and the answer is 0.0169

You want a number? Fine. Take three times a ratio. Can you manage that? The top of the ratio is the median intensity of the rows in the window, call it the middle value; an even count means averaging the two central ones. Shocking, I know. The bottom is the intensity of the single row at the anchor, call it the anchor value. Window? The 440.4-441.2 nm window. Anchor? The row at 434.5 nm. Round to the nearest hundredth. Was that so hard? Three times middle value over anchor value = 3.44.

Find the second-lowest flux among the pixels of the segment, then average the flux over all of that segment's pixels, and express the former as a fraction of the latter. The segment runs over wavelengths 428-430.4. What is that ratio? 0.90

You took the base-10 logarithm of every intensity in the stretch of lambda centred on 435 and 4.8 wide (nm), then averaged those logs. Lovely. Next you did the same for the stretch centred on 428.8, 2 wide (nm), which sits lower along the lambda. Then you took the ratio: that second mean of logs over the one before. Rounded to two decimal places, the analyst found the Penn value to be 1.01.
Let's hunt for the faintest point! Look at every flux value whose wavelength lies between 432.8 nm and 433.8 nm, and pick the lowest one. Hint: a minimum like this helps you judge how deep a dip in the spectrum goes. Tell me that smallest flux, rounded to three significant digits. 251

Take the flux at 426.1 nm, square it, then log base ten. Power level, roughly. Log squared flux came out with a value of 4.87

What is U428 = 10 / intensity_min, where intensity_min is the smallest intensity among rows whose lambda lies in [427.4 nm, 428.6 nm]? 0.036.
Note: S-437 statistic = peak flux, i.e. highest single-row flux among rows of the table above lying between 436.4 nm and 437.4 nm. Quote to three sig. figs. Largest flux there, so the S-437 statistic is 293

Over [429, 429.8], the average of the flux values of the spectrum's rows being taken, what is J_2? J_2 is 265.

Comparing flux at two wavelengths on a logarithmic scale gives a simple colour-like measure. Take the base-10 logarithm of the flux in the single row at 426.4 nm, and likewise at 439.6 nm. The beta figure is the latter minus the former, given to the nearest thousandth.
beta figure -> -0.012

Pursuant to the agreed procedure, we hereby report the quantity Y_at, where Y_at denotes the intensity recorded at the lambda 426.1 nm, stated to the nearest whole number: 273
